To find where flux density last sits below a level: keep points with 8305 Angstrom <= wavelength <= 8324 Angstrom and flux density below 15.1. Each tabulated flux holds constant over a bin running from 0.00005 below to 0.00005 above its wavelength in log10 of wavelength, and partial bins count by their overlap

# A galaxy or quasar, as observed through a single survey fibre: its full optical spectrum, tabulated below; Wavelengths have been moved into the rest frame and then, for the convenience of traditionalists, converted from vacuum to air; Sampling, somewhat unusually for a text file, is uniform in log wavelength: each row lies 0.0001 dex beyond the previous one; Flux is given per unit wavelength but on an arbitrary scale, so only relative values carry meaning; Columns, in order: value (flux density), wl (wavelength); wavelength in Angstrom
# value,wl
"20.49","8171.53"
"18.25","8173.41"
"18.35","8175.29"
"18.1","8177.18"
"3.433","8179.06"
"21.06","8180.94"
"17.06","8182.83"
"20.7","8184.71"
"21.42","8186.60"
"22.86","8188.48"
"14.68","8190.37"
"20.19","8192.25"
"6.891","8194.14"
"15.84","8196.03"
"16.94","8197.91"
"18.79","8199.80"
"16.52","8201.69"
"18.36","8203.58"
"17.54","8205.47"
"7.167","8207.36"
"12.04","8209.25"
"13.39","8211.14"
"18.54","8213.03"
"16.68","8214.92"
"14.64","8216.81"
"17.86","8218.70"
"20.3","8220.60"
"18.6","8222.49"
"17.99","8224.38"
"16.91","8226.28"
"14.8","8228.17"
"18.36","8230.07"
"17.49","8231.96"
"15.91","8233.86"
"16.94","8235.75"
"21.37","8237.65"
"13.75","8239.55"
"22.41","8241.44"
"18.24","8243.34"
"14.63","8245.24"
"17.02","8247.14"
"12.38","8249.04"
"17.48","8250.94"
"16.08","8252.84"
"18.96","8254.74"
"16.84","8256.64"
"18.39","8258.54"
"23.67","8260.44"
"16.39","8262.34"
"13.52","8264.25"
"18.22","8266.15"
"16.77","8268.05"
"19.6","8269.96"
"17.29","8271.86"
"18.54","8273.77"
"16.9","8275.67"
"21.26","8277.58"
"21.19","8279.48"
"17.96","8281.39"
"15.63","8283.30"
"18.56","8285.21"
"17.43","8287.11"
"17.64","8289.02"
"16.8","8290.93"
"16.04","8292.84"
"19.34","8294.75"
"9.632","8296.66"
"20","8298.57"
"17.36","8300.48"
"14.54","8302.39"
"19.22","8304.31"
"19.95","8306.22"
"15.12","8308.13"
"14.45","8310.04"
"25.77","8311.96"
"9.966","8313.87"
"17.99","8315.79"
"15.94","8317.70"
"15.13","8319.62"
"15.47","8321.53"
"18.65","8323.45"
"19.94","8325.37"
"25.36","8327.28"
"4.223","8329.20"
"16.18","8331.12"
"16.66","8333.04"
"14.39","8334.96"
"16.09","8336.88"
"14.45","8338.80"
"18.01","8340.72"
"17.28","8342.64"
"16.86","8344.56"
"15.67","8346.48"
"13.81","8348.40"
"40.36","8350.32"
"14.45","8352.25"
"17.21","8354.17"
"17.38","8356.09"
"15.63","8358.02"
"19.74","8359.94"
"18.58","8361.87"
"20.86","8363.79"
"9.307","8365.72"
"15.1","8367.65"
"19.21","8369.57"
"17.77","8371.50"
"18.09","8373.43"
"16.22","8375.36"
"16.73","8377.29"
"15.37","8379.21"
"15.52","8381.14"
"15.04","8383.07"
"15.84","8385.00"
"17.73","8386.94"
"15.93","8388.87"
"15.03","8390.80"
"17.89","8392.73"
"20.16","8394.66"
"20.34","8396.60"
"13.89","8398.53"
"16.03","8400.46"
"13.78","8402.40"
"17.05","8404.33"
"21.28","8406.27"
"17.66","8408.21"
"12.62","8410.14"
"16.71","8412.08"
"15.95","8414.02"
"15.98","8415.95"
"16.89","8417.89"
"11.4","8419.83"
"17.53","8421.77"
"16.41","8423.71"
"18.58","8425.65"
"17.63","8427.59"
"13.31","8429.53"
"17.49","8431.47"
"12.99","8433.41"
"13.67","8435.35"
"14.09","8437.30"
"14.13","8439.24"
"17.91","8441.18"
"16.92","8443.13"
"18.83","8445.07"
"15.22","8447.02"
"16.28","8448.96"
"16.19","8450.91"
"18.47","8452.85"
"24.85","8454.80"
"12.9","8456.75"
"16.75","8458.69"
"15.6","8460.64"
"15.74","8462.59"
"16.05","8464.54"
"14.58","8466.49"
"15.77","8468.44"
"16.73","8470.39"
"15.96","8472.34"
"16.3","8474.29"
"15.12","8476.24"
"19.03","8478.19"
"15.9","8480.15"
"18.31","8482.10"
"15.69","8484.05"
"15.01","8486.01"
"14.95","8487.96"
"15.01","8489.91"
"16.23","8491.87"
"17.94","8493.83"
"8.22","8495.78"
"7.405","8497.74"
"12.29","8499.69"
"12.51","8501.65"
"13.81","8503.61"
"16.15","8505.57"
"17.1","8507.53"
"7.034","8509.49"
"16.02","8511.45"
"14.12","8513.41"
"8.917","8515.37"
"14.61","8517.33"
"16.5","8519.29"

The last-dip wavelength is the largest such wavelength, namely 8313.87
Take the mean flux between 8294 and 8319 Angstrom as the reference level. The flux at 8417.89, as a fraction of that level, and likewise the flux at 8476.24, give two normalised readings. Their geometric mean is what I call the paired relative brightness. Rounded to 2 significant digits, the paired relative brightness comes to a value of 0.95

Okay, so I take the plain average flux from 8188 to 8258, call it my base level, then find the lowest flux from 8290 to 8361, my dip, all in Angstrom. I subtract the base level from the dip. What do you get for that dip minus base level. -12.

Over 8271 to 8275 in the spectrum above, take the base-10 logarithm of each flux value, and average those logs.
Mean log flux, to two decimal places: 1.25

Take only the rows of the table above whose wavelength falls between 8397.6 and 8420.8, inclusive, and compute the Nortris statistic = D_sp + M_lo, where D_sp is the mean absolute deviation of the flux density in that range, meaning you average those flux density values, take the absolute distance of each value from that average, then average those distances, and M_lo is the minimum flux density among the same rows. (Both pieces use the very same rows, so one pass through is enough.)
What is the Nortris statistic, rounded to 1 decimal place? 13.3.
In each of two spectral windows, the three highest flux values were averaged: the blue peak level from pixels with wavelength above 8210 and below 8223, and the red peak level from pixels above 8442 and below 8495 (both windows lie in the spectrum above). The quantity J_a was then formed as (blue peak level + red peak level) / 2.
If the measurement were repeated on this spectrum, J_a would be 20.0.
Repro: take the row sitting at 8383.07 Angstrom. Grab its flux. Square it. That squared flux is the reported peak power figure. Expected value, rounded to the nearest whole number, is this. 226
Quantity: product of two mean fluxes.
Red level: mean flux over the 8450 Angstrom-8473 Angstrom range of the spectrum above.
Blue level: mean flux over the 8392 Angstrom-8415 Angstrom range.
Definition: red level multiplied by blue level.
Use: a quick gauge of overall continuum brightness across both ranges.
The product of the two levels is 282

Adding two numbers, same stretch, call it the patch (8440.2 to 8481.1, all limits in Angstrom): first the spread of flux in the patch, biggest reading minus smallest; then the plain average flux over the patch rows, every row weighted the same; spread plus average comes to 29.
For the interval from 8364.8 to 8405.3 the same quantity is 27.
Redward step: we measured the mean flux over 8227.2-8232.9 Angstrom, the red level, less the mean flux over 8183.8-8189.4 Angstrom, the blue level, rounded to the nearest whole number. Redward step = -5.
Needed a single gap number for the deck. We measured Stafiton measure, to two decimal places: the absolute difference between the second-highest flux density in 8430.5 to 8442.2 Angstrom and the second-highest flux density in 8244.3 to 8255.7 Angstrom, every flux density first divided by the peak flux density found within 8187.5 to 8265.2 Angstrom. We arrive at 0.00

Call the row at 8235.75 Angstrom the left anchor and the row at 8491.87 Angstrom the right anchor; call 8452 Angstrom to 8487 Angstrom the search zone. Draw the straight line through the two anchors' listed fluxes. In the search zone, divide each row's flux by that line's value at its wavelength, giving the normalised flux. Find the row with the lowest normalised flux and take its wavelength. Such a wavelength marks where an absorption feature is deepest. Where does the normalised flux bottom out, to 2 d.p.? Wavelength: 8456.75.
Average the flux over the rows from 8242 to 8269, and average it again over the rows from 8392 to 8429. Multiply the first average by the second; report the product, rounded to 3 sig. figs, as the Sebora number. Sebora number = 285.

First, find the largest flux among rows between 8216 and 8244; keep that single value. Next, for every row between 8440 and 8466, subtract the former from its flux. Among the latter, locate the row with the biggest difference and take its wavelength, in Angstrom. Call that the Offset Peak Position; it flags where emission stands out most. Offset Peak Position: 8454.80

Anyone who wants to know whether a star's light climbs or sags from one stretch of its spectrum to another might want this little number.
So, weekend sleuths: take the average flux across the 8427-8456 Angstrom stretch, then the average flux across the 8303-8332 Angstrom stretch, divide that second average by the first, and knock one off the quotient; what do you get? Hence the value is 0.022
